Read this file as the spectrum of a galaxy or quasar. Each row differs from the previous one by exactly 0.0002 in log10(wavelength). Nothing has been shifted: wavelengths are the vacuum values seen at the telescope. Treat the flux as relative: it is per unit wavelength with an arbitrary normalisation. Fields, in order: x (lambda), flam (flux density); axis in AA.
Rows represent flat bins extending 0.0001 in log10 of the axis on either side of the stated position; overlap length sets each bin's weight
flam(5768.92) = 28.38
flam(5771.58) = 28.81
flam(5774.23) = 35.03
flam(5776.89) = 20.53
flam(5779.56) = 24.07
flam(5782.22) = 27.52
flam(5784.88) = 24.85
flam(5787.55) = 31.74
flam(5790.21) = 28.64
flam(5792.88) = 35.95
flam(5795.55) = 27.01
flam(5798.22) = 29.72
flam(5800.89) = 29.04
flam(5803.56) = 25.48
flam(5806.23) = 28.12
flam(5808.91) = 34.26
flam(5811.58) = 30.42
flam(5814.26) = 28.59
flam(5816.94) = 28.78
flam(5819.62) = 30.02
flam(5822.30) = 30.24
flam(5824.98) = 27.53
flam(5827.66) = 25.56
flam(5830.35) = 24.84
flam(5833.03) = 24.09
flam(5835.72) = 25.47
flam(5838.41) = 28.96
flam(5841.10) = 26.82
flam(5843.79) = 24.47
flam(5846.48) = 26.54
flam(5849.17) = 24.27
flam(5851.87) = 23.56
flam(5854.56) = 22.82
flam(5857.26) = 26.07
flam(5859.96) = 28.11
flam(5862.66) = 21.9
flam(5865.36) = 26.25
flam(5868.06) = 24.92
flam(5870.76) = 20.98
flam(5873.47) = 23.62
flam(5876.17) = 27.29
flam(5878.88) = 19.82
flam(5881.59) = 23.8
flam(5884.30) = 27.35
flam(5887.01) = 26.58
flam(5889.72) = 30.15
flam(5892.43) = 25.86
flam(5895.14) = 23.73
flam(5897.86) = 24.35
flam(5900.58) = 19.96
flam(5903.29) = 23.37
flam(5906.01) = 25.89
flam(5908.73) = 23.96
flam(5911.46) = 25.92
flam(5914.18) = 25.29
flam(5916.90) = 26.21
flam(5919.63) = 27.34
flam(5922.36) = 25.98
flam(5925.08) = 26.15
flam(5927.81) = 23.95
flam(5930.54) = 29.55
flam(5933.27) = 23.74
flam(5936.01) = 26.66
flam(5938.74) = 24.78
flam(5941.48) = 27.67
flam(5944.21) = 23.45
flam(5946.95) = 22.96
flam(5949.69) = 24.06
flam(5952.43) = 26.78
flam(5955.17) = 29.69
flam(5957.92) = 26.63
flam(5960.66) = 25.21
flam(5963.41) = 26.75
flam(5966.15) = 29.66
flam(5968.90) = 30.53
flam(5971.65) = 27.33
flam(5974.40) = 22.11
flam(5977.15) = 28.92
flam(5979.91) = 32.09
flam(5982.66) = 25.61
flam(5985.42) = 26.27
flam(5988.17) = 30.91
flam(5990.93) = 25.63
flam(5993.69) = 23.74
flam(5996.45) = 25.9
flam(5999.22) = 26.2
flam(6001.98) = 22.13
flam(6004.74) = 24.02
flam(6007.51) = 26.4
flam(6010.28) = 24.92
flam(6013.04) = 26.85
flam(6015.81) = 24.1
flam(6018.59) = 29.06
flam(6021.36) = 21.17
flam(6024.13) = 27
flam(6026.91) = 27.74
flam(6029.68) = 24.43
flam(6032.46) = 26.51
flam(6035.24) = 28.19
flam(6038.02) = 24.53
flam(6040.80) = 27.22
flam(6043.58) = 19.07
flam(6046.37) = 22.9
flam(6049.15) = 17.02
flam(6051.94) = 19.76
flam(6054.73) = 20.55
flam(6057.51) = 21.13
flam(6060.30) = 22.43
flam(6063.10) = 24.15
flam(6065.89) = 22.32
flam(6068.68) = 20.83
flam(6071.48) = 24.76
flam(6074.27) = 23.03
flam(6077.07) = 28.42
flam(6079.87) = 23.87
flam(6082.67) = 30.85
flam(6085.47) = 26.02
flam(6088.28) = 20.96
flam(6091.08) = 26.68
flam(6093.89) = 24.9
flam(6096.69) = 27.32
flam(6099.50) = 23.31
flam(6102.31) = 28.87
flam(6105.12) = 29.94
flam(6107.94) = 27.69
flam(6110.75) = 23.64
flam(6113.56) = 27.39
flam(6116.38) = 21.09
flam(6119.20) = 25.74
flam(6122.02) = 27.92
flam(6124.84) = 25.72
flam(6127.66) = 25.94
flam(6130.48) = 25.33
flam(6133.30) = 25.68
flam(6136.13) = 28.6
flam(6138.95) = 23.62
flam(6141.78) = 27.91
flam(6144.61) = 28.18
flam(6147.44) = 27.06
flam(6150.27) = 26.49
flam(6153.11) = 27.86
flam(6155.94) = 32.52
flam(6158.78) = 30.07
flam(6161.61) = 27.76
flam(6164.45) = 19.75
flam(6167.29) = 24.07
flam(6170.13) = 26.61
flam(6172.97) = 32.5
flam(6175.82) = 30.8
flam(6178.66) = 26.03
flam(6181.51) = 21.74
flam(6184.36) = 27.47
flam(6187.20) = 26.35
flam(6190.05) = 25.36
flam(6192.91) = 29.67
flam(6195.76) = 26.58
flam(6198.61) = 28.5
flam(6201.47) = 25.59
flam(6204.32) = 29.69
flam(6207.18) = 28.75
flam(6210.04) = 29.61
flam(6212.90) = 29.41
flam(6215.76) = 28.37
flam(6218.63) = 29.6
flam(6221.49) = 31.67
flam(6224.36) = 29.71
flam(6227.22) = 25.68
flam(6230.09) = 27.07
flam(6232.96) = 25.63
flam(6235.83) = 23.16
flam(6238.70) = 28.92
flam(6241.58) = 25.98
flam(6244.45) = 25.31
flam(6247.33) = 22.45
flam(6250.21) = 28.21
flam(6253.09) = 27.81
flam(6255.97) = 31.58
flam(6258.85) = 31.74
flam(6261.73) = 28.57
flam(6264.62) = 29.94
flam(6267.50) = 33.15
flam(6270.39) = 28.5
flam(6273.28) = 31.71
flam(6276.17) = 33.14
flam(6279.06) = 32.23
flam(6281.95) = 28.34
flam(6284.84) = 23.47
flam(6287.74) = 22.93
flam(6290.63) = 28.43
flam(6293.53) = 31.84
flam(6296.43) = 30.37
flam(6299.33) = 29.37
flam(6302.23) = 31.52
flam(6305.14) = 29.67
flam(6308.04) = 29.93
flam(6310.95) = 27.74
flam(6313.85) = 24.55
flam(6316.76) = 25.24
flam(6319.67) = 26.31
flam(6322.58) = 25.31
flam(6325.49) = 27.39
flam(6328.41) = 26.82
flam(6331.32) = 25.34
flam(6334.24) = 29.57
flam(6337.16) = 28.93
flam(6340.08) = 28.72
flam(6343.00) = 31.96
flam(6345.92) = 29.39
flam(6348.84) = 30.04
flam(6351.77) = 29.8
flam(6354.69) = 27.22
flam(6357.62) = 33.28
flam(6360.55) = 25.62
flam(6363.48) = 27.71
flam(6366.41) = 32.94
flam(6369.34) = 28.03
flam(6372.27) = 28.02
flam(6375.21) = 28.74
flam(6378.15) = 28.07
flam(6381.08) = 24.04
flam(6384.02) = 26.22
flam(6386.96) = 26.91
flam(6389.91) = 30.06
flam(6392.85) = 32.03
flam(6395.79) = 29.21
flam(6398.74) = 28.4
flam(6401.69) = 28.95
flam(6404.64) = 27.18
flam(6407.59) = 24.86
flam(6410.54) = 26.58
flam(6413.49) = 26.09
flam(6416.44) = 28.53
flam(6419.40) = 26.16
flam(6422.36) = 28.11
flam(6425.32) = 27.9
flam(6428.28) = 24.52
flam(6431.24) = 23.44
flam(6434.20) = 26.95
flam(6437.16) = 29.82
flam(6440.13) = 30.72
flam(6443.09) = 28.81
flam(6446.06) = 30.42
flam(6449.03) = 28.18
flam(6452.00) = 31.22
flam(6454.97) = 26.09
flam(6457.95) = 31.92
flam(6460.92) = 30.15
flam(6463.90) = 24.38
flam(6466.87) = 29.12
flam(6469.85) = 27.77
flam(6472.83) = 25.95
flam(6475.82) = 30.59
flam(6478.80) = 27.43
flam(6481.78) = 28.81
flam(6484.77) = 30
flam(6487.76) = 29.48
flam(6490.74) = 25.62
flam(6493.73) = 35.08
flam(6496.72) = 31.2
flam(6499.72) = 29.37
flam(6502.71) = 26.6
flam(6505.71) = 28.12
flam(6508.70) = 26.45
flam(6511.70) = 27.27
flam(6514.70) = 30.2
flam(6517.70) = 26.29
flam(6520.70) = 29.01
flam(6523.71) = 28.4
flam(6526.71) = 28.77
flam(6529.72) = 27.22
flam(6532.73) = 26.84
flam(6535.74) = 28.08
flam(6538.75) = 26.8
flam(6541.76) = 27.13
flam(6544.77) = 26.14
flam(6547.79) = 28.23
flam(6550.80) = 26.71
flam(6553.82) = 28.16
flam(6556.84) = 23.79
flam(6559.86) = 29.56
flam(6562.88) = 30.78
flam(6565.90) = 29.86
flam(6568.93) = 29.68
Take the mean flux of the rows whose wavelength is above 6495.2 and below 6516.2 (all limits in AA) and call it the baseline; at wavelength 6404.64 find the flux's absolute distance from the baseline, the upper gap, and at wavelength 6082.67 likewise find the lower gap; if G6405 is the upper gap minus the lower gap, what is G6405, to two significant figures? -1.1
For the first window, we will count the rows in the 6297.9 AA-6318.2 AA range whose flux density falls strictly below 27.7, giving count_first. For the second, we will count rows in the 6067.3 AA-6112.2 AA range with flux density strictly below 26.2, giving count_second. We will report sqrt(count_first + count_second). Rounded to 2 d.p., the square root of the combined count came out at 3.32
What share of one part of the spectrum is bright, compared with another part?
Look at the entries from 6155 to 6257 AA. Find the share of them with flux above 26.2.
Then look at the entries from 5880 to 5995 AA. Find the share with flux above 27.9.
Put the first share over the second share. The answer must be 3.5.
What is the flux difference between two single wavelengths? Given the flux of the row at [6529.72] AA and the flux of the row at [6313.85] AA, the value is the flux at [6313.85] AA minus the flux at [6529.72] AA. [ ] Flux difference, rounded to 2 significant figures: -2.7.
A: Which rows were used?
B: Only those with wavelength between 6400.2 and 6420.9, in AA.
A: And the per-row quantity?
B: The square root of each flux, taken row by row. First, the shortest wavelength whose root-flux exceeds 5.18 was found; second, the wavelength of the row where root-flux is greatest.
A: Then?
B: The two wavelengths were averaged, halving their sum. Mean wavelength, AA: 6401.7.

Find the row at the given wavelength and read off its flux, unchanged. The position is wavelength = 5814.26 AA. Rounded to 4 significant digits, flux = 28.59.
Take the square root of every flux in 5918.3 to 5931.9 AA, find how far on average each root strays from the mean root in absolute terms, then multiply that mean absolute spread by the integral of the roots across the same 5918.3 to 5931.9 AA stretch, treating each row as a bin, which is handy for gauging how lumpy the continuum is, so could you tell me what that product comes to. 10.0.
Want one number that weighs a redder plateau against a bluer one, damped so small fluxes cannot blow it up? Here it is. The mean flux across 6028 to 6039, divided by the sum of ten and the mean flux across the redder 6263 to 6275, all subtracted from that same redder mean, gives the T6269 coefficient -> 30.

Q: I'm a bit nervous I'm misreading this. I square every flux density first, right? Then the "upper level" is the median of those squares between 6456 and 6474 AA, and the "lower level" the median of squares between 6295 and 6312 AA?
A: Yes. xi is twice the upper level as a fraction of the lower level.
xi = 1.82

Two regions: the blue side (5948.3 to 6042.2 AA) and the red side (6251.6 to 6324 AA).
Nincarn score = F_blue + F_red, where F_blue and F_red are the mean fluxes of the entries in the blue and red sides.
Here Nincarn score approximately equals 55.4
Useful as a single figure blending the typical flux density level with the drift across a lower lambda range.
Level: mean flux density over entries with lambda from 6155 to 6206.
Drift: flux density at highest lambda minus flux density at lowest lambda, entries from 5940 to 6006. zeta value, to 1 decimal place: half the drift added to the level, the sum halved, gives 12.7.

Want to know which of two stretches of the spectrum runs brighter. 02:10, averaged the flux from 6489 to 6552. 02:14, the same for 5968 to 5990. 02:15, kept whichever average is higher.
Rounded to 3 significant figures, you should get 28.1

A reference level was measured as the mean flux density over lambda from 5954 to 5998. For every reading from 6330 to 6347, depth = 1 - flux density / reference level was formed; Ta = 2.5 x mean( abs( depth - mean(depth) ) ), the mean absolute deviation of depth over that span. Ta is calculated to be 0.121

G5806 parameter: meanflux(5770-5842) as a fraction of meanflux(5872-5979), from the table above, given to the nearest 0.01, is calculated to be 1.10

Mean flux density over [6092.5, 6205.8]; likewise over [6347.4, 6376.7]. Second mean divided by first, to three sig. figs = 1.09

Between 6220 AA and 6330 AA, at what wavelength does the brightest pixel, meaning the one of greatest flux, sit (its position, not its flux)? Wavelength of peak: 6267.50 AA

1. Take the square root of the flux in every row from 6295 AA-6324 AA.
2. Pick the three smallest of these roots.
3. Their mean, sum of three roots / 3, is 5.00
